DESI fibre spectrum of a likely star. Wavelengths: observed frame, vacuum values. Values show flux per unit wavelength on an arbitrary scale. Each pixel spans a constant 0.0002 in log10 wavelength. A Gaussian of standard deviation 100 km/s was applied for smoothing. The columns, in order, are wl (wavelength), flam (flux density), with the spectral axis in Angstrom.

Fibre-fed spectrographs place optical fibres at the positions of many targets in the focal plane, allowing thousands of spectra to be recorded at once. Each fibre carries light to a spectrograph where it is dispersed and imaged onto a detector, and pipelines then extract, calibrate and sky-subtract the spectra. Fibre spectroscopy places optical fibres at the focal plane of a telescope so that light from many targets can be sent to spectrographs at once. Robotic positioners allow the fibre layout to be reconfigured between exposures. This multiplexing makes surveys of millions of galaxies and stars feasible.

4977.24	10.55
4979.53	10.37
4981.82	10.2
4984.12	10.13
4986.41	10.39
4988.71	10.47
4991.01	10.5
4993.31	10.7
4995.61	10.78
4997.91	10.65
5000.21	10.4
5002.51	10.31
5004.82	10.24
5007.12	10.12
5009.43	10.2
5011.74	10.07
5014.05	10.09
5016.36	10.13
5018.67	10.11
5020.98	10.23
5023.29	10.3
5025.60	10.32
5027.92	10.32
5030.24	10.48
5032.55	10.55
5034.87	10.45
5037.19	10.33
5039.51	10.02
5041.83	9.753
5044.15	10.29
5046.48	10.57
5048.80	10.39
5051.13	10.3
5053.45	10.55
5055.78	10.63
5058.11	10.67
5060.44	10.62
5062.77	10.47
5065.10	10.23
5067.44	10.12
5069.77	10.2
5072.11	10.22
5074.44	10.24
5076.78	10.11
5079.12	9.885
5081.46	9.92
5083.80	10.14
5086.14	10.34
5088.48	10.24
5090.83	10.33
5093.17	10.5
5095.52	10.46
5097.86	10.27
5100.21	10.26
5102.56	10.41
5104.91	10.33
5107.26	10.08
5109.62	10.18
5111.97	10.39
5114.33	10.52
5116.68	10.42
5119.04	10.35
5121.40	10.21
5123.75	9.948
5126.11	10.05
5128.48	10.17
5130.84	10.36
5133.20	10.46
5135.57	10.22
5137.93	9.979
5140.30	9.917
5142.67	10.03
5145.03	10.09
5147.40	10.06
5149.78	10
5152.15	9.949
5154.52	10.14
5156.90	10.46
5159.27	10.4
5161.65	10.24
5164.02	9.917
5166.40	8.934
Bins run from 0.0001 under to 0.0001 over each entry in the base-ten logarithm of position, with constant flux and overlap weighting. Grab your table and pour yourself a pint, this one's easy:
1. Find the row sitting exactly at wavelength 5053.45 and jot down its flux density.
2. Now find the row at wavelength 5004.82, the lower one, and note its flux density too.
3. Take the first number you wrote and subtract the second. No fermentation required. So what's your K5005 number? 0.3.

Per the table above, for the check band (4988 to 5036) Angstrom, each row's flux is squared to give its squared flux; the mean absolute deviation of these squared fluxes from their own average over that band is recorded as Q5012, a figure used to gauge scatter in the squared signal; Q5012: 3.6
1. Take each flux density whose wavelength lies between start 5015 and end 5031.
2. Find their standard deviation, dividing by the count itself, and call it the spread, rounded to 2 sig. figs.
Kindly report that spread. 0.12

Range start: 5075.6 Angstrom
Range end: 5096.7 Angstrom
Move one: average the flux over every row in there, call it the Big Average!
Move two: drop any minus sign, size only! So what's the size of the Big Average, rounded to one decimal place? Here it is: 10.2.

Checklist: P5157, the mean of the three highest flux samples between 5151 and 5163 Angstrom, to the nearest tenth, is 10.4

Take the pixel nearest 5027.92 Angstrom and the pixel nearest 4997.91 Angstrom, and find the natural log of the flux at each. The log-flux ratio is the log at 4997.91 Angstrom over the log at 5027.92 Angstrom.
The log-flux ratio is 1.013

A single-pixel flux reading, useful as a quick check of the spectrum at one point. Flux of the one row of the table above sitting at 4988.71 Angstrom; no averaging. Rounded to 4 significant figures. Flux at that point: 10.47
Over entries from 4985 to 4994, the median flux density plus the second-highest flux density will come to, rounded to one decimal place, 21.0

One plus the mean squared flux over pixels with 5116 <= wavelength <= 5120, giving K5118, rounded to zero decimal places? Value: 109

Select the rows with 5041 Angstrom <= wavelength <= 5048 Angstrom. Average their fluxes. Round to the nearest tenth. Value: 10.2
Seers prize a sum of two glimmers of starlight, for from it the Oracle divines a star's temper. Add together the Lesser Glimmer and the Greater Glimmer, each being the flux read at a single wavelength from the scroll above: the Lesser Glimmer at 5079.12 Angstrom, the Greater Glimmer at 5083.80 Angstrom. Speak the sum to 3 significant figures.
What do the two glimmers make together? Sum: 20.0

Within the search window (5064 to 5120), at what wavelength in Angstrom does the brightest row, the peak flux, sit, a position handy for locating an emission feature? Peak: 5114.33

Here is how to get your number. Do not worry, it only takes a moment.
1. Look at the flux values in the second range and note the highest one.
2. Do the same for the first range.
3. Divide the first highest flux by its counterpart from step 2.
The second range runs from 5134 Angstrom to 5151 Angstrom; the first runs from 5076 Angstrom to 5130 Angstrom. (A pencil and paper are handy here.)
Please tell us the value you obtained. 0.971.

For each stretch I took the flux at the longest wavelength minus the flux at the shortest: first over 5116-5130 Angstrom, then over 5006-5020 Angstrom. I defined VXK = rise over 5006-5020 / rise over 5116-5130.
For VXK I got 0.0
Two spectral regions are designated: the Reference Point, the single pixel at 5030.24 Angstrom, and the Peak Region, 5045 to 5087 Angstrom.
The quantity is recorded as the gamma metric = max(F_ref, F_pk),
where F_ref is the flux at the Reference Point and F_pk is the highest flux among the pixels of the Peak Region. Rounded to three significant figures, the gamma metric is 10.7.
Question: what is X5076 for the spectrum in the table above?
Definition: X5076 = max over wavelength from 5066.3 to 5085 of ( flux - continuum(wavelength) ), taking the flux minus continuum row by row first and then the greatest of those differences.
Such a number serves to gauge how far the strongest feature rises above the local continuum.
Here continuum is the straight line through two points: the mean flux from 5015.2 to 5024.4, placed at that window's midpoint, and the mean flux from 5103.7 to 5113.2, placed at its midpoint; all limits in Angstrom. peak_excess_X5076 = 0.02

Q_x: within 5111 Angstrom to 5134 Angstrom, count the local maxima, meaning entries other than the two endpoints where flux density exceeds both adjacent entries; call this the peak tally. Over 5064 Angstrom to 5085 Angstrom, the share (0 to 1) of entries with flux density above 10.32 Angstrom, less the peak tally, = -1.00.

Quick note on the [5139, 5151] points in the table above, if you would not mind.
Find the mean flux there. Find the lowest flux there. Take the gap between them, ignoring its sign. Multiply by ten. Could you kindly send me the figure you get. 1.0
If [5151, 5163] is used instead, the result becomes 2.9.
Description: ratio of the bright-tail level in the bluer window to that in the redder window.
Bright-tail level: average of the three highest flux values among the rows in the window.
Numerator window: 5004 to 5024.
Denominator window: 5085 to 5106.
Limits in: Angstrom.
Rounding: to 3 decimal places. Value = 0.981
